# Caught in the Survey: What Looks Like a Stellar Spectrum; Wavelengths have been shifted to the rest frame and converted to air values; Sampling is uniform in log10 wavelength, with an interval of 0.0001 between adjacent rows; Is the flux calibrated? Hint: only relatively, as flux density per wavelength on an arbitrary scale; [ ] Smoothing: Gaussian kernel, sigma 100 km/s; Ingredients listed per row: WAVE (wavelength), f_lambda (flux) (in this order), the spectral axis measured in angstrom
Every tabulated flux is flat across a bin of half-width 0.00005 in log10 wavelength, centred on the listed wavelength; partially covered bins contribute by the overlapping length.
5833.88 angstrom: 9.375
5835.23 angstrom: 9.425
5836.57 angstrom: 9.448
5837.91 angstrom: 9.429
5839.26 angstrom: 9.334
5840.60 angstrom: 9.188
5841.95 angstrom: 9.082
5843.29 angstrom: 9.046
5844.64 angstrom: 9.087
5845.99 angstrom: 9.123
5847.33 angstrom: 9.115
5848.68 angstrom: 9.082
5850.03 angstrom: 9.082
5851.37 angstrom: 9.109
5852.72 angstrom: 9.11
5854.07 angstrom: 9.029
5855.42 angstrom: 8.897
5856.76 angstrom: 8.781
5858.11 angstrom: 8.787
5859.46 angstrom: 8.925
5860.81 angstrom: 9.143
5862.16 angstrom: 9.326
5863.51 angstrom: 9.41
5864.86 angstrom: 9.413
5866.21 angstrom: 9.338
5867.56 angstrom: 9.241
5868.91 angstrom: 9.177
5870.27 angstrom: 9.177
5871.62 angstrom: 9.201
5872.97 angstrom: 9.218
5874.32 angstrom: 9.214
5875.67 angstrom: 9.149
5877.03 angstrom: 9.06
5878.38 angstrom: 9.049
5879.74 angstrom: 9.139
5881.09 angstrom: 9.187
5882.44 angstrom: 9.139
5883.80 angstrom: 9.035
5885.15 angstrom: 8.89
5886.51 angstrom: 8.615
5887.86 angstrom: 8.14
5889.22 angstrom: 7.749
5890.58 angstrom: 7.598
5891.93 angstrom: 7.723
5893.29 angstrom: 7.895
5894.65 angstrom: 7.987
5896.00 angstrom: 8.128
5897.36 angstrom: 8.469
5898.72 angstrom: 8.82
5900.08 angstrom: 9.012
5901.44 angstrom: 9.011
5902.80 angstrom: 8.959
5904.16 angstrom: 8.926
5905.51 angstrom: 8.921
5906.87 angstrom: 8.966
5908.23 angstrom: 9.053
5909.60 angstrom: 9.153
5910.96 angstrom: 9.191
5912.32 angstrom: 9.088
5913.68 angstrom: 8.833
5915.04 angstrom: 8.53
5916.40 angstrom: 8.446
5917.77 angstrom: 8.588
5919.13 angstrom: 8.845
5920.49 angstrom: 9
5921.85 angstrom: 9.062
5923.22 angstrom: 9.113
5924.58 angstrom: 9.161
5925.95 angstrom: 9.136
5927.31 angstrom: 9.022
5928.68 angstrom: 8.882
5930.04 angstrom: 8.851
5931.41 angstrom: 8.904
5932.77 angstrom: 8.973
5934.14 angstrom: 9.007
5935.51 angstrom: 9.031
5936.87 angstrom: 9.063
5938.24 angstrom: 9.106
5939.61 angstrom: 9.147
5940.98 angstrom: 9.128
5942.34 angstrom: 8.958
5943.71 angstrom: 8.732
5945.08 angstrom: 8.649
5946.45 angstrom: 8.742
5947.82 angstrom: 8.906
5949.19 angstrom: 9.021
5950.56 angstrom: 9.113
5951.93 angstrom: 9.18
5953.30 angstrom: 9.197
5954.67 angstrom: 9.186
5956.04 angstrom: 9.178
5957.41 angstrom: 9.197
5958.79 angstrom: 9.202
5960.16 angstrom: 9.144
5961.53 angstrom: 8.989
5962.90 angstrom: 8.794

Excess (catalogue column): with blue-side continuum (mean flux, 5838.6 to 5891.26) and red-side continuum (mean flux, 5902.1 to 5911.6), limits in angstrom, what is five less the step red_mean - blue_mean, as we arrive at 5.0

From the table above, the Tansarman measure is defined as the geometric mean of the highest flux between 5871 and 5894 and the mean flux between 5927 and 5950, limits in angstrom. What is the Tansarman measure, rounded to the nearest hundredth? 9.08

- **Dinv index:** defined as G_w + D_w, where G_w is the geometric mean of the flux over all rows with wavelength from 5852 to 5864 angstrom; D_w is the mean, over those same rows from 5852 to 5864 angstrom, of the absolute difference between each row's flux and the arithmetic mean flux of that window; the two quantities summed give 9.22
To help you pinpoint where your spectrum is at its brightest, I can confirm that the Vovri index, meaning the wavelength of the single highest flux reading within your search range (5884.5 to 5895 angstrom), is 5885.15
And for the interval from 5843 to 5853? 5845.99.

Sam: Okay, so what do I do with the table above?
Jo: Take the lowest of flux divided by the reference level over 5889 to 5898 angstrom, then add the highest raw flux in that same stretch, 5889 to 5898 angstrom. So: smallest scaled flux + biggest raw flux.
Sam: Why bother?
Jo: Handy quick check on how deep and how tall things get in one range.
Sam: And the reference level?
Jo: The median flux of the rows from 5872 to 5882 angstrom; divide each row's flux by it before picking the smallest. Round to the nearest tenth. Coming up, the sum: 9.3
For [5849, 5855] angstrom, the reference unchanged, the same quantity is 10.1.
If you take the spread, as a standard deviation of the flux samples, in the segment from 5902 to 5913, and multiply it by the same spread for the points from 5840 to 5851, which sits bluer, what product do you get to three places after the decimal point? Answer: 0.004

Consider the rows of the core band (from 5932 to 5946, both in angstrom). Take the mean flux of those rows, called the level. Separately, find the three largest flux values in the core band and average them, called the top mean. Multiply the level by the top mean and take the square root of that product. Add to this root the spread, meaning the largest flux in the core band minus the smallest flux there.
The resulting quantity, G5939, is 9.55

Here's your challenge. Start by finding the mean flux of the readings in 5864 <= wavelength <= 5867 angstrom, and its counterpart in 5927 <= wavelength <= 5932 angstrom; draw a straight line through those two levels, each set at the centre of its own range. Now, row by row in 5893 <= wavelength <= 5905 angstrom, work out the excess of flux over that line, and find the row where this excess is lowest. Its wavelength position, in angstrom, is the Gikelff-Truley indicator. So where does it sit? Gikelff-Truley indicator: 5893.29 angstrom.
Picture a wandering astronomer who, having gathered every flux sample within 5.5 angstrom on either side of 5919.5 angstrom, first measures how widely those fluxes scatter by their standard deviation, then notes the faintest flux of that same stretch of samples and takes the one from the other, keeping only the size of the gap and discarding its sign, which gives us 8.2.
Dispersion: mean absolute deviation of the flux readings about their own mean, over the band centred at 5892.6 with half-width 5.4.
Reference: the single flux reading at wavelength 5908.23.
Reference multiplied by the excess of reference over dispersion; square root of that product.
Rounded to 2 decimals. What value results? 8.94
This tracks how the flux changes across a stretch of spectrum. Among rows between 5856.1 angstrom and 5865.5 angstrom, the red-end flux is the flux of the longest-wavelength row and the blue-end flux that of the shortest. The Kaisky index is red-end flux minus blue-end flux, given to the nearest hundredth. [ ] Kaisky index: 0.63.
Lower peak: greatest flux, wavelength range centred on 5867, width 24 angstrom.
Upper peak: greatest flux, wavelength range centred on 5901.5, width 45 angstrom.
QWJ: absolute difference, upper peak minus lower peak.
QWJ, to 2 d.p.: 0.22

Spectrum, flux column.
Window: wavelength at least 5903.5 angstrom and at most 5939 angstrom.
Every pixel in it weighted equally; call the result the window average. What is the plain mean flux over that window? 8.96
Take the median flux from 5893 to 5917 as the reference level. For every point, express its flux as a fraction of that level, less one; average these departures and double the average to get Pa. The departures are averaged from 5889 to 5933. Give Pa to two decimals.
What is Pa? -0.04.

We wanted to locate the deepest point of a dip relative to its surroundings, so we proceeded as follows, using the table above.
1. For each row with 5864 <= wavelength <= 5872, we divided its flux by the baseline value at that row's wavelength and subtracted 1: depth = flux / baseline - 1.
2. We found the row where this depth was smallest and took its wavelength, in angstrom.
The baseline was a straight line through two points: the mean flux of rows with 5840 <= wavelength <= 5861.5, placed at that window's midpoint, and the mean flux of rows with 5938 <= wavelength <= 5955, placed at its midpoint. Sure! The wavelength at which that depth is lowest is 5868.91 angstrom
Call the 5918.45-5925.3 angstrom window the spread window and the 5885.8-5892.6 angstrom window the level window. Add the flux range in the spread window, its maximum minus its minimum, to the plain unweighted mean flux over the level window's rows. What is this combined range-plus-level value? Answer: 8.28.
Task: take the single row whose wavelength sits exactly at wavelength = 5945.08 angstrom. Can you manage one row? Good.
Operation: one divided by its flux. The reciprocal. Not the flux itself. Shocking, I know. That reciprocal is 0.1156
